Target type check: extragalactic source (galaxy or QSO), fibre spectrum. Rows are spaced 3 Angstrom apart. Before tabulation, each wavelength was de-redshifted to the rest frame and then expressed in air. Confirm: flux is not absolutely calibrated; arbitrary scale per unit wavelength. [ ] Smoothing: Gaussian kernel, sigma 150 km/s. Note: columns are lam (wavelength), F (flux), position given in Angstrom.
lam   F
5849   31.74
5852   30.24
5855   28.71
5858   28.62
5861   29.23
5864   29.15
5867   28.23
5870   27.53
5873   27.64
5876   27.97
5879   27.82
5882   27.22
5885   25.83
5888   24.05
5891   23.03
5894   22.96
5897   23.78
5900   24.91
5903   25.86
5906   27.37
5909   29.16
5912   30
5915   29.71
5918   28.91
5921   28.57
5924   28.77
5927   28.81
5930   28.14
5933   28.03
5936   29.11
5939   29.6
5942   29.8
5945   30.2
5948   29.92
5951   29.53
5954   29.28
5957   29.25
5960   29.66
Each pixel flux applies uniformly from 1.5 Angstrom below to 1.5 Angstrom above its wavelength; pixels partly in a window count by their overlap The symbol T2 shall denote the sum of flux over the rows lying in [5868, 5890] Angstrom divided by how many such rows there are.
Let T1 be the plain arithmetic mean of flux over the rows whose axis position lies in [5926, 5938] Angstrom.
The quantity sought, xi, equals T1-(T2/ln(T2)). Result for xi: 20.4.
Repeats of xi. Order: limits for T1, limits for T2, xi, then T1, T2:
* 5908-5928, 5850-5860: 20.5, 29.1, 29.2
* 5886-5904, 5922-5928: 15.5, 24.1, 28.8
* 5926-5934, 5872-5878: 20.0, 28.3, 27.8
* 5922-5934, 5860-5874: 20.0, 28.4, 28.4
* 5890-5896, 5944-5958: 14.3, 23.0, 29.6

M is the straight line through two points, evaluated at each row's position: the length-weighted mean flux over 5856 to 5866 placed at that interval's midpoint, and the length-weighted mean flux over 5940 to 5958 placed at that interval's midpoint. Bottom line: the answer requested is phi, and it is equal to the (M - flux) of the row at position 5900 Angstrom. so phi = 4.4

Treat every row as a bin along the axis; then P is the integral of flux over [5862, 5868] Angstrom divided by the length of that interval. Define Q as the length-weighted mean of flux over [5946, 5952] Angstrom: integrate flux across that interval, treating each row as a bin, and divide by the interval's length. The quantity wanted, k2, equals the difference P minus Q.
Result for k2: -1.0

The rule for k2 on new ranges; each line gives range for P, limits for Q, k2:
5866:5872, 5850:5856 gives -1.9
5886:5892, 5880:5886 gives -2.9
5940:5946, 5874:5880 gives 2.1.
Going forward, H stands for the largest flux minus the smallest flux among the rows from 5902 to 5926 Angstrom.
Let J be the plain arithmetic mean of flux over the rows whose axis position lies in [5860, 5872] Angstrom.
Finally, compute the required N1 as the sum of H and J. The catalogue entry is 32.7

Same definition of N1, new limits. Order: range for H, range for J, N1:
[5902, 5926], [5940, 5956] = 33.9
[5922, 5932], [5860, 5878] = 29.0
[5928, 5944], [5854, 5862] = 30.6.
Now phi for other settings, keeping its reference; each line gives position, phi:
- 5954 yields 0.4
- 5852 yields -1.4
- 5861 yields -0.3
